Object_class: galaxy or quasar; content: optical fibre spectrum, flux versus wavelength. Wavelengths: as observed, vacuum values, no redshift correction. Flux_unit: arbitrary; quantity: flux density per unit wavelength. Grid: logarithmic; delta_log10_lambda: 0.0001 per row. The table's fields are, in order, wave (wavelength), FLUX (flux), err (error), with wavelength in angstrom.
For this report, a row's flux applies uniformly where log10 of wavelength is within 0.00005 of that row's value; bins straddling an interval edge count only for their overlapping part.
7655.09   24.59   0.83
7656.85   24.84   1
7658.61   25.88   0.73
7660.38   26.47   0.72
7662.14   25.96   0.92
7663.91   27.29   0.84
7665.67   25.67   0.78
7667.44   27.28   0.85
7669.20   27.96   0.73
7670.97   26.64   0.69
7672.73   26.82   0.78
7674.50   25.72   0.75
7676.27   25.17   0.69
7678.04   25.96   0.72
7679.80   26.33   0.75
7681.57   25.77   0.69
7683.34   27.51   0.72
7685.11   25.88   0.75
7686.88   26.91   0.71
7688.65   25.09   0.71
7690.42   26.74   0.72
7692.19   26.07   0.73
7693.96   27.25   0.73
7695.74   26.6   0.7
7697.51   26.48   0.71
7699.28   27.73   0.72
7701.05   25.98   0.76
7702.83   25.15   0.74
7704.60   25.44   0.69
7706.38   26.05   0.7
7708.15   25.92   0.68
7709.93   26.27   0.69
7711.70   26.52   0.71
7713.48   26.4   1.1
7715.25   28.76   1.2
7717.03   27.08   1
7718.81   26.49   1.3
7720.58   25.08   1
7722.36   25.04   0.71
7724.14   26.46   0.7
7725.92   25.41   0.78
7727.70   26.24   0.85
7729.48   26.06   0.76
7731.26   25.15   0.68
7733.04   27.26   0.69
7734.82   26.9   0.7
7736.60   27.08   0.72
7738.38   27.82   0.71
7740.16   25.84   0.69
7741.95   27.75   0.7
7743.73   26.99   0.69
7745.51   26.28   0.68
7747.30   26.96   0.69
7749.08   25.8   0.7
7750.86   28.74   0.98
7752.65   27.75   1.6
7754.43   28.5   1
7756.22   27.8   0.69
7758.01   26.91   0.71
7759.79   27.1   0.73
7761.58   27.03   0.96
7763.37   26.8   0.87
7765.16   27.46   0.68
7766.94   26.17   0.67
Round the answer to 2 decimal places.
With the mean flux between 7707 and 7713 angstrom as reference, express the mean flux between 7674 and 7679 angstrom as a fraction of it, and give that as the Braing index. 0.98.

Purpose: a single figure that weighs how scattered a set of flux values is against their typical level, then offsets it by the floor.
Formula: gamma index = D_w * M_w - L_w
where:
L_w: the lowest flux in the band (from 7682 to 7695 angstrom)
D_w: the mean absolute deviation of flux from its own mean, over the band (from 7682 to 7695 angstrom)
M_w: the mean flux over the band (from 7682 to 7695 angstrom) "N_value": -7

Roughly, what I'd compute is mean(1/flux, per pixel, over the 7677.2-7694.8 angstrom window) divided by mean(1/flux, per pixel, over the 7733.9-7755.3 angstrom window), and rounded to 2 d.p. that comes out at 1.03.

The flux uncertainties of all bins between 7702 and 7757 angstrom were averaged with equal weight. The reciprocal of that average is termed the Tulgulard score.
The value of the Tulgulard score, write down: 1.21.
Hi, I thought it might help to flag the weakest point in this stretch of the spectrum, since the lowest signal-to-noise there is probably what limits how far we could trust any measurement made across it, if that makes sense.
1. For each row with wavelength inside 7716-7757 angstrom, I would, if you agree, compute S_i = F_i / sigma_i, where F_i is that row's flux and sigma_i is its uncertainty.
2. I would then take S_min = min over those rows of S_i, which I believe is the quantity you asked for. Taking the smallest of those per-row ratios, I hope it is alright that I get 17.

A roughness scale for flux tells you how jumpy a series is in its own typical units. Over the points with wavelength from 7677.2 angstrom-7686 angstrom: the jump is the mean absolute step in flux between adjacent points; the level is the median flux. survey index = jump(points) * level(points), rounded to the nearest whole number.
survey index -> 28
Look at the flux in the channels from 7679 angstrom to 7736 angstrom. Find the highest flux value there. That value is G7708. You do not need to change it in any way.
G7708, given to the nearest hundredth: 28.76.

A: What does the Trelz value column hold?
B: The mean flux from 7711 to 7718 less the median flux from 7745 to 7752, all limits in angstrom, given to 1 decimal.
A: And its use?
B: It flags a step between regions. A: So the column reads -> 0.6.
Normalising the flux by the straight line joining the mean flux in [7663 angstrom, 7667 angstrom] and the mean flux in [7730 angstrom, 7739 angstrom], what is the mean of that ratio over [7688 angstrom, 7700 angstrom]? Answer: 0.998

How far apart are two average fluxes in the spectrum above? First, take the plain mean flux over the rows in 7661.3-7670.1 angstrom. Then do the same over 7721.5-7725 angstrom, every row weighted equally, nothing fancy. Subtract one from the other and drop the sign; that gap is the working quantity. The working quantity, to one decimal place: 1.1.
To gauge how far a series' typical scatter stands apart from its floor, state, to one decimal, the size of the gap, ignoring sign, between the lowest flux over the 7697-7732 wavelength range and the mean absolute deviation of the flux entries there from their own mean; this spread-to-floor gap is 24.4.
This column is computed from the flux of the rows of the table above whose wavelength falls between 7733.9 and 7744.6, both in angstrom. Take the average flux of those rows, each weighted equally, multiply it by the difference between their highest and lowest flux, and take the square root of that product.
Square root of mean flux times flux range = 7.3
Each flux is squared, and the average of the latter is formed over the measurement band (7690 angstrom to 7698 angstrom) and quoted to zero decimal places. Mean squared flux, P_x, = 709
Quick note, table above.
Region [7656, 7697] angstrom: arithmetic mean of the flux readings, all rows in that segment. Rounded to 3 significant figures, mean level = 26.3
